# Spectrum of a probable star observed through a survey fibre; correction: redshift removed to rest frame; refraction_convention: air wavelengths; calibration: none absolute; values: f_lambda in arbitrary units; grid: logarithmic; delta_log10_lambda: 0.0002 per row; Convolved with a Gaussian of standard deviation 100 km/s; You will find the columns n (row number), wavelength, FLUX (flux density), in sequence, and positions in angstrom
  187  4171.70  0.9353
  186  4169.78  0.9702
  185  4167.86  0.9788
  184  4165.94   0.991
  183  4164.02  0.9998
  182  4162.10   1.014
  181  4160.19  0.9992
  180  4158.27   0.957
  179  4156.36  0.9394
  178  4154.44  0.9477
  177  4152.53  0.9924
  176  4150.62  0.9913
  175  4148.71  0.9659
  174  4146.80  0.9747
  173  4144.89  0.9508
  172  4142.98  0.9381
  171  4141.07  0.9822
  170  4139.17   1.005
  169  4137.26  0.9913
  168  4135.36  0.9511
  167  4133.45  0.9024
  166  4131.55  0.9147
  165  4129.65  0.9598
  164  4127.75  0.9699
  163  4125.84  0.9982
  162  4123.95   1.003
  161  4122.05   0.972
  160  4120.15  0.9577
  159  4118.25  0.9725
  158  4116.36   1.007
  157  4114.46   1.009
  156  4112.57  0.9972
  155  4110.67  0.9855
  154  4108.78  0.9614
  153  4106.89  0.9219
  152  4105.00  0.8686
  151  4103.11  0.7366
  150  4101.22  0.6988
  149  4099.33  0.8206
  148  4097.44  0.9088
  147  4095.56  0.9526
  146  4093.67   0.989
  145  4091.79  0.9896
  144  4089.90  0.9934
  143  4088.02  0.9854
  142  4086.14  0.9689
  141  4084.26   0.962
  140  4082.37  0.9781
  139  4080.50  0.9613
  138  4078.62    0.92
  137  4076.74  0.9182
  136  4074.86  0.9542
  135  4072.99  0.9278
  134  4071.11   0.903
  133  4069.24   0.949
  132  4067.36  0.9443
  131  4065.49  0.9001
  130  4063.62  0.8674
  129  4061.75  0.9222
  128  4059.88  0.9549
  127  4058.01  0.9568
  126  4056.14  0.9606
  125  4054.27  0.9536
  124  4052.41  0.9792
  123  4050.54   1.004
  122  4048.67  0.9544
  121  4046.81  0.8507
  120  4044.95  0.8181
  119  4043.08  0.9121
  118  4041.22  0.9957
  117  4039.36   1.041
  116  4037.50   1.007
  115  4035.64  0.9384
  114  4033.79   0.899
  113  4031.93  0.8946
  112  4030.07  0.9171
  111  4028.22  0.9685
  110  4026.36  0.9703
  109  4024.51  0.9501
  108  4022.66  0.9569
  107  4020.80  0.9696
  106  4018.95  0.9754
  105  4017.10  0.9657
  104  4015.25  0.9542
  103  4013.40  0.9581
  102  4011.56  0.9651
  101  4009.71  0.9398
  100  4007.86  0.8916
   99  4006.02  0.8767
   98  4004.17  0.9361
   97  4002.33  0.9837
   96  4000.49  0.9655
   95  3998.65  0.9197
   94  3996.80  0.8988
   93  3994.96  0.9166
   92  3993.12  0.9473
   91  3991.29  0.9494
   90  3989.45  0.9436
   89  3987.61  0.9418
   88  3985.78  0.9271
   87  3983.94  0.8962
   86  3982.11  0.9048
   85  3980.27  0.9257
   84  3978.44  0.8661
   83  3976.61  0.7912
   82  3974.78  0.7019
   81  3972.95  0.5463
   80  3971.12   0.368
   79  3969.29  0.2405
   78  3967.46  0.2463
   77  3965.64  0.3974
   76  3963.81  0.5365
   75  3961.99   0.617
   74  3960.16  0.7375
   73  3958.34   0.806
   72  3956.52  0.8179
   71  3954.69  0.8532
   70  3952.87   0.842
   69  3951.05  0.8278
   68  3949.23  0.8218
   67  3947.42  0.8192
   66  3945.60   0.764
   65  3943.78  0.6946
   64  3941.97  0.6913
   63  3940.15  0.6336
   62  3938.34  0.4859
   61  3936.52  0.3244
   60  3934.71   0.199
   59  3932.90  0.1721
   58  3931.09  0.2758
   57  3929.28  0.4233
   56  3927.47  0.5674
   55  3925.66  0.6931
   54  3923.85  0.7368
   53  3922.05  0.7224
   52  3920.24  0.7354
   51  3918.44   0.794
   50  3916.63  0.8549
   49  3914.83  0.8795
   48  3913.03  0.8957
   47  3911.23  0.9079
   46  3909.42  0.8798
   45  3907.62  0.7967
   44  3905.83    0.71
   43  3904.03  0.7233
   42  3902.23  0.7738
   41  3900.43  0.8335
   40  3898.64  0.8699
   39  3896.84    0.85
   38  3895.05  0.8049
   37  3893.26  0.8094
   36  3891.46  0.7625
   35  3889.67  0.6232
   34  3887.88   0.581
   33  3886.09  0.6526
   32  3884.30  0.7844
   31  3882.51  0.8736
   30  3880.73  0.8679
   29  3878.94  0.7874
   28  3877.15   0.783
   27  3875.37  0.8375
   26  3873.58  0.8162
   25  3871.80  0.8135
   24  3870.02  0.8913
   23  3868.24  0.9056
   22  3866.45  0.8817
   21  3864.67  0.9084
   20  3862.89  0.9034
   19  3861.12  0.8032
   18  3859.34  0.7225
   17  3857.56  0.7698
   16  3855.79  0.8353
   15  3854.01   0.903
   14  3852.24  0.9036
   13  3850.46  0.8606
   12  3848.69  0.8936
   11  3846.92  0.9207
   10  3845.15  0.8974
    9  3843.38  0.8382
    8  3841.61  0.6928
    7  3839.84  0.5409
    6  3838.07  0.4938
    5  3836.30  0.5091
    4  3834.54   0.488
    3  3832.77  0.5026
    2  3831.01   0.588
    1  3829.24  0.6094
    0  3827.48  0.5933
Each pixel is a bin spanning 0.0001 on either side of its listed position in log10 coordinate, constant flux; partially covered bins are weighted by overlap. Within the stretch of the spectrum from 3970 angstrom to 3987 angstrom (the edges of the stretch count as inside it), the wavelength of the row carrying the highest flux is 3985.78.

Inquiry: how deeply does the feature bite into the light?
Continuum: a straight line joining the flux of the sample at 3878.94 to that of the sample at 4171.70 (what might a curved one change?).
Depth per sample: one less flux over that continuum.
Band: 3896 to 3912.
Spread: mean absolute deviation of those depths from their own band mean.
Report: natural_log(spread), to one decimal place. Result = -2.6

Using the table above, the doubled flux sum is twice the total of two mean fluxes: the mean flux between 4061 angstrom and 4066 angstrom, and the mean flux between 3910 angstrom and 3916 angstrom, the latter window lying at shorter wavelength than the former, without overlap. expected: 3.6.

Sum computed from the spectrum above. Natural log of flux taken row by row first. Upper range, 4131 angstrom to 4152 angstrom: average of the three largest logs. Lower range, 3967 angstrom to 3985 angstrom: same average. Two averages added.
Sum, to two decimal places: -0.10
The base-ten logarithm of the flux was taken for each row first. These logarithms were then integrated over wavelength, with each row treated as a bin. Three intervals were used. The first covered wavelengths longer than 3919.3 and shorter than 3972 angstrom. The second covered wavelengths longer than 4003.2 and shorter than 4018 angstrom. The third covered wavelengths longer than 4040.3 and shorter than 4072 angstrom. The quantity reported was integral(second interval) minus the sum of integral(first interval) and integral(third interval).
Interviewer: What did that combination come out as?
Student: 15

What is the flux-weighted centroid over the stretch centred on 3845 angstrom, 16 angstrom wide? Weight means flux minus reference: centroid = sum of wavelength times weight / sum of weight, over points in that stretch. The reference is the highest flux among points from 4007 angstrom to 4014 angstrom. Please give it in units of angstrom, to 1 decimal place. 3841.8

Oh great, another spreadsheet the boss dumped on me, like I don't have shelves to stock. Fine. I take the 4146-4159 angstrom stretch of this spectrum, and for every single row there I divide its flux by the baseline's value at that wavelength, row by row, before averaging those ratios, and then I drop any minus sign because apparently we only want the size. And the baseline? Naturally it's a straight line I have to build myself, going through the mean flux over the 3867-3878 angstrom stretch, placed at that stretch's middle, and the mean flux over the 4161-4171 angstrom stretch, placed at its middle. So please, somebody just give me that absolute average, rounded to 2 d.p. 0.98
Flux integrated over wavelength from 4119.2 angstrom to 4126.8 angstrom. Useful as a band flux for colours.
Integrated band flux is 7.5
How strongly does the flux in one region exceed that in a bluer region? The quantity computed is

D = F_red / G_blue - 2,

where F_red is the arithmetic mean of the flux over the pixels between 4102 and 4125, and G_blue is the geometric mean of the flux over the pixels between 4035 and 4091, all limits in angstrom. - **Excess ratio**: -1.00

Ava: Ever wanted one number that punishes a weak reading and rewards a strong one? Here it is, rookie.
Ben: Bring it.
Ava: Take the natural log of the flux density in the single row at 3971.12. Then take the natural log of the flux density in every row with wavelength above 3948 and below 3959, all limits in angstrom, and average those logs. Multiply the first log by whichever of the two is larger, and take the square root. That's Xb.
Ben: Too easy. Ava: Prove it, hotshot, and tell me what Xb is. 0.43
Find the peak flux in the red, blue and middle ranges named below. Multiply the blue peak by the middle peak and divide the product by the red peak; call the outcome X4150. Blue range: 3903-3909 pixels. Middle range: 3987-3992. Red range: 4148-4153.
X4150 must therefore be 0.76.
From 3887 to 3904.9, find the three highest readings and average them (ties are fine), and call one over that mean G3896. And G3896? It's 1.17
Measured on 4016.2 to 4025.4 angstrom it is 1.03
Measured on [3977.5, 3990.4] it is 1.07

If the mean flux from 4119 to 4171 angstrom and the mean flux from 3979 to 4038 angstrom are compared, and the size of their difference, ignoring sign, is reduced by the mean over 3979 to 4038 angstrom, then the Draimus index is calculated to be -0.9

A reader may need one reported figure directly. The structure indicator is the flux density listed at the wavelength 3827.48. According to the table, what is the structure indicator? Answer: 0.5933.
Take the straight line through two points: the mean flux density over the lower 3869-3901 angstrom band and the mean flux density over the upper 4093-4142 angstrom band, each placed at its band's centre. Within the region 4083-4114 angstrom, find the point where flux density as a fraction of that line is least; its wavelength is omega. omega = 4101.22 angstrom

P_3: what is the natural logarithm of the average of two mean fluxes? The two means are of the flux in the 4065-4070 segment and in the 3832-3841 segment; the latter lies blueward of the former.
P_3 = -0.33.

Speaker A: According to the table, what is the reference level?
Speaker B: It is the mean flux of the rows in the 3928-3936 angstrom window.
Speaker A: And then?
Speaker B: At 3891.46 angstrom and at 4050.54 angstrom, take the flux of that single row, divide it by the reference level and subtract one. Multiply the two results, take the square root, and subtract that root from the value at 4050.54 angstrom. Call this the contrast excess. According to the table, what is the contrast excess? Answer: 0.5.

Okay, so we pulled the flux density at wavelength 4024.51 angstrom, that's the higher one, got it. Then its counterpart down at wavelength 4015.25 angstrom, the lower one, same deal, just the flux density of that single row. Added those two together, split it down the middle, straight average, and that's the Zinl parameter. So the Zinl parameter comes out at 0.95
